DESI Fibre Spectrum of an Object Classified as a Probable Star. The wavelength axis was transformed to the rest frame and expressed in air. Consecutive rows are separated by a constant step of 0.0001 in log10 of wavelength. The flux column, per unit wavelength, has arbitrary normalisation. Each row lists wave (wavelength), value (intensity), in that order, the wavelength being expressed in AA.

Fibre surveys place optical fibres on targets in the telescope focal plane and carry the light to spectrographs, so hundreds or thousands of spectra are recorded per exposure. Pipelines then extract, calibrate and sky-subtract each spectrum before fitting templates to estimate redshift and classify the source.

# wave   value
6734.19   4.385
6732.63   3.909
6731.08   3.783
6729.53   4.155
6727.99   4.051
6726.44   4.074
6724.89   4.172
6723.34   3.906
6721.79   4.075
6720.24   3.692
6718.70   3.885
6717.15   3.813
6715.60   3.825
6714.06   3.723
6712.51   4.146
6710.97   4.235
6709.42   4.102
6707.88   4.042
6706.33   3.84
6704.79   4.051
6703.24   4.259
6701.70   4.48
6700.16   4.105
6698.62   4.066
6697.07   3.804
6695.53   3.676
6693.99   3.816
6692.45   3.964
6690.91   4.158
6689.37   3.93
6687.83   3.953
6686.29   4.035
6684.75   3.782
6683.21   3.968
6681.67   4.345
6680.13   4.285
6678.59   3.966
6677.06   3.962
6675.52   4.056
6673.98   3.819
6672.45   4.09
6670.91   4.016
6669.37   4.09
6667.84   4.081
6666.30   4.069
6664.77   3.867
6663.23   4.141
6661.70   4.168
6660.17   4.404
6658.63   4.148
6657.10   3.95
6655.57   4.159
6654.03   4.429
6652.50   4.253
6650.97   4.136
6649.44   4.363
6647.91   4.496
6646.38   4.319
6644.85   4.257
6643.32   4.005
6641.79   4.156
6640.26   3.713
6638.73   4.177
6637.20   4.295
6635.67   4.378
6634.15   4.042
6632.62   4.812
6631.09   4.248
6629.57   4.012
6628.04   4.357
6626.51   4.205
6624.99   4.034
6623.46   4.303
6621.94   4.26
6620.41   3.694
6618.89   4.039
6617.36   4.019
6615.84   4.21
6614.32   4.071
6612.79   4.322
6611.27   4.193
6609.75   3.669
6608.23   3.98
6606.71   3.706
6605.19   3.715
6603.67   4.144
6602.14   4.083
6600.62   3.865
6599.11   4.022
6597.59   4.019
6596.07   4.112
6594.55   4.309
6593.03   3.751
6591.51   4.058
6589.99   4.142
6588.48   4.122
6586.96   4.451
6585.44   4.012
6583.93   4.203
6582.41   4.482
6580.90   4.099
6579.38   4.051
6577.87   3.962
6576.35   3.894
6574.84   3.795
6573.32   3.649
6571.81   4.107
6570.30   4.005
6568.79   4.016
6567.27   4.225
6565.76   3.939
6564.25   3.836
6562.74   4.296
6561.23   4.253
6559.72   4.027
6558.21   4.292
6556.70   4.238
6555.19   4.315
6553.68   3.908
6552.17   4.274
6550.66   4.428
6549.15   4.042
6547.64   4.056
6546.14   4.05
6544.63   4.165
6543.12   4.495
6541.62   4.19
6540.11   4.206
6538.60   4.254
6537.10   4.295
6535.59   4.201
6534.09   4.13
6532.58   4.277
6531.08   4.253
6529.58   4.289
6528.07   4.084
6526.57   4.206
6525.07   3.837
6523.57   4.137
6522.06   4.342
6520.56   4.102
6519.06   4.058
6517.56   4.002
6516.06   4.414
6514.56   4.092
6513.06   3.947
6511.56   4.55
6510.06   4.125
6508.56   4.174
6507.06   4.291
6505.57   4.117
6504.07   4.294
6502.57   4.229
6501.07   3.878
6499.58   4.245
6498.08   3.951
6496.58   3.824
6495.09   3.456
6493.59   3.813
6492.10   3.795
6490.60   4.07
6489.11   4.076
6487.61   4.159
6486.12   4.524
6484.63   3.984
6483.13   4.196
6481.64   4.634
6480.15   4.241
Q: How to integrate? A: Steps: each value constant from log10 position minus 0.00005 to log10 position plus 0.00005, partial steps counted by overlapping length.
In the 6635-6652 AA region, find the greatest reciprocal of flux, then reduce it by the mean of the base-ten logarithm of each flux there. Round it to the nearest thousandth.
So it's -0.354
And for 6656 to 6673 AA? -0.353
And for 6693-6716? -0.331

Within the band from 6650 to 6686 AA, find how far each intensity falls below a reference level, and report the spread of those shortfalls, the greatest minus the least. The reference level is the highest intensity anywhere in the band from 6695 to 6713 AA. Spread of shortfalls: 0.65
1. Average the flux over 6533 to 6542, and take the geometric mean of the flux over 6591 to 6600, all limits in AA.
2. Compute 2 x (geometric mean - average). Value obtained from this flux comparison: -0.34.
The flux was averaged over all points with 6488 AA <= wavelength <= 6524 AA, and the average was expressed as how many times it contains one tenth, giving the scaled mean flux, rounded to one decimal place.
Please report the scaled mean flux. 40.8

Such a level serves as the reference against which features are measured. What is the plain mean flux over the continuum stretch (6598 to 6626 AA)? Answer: 4.02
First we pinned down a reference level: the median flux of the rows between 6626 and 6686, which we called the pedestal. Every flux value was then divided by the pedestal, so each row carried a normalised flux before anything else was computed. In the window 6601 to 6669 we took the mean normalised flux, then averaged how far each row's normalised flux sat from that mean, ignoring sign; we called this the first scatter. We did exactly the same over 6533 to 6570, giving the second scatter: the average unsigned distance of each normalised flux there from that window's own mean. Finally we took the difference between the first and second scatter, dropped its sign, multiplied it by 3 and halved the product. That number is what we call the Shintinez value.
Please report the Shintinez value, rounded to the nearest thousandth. 0.015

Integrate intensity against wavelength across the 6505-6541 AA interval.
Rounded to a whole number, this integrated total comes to 151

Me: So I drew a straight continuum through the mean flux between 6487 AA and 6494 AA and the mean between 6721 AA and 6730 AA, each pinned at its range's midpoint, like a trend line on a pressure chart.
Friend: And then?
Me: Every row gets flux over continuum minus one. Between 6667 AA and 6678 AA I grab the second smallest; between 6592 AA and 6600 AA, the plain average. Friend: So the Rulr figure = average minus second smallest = 0.03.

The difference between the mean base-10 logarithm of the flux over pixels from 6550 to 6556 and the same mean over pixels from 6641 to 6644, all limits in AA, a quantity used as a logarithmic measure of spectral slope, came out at 0.015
